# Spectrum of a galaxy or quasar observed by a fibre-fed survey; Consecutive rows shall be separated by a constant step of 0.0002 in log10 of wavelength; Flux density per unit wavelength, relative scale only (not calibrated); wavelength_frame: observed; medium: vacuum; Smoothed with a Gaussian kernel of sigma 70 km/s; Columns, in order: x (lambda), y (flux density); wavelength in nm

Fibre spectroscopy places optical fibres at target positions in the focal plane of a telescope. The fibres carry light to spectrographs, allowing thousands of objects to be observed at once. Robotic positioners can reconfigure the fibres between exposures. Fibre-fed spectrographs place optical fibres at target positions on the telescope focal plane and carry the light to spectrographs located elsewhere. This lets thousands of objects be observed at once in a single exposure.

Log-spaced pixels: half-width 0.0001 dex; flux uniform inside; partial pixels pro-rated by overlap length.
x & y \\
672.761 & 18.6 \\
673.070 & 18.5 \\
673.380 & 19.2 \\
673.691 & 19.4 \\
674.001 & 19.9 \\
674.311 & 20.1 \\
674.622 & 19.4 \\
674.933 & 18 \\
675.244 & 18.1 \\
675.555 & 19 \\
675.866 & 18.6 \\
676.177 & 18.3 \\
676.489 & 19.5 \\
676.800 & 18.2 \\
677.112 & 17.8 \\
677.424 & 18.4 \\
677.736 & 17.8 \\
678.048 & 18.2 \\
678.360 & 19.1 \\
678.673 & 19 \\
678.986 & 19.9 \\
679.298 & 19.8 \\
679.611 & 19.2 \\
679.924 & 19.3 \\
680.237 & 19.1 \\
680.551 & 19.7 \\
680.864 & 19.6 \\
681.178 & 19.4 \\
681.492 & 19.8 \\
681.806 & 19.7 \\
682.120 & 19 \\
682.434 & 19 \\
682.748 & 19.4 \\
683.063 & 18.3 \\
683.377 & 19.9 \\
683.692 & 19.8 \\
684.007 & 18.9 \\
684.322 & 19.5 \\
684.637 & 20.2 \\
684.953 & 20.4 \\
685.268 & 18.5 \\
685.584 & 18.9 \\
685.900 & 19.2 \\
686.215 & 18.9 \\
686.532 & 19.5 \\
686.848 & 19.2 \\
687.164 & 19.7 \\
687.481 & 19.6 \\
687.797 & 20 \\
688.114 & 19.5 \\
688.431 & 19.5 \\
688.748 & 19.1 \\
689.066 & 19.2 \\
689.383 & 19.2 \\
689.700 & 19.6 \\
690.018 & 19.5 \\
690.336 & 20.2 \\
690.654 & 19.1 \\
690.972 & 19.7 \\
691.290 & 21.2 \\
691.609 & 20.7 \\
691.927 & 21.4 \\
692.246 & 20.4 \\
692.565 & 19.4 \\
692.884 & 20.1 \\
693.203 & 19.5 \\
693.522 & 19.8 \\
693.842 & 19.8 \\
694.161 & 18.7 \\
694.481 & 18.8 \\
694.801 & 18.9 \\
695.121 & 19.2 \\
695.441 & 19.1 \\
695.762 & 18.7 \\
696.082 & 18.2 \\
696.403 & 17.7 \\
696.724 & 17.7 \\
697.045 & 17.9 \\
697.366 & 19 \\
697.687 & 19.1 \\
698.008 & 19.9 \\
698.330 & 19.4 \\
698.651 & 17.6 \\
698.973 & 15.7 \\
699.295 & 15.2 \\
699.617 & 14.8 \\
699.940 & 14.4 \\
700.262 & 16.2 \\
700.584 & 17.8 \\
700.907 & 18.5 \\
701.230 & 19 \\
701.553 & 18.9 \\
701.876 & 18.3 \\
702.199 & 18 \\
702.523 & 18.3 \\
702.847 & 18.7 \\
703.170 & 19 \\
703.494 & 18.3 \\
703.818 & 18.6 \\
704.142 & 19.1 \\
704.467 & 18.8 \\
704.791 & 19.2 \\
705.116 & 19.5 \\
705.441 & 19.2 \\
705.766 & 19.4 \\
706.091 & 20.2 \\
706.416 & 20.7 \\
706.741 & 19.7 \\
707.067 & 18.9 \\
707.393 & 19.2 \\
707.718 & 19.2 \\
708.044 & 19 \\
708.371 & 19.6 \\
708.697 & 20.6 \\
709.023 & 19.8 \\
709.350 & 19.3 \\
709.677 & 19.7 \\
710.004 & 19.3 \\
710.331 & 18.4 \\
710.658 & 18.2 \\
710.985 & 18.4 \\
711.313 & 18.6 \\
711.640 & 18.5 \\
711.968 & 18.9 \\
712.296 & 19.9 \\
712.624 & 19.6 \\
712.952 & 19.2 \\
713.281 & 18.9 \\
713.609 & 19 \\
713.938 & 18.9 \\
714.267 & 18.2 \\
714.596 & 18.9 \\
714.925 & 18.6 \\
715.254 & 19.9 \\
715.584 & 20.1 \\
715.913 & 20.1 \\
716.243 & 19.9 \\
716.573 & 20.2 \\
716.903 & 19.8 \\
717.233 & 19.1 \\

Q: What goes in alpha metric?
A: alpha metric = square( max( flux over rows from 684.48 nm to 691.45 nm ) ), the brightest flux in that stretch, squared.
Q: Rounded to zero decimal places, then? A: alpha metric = 449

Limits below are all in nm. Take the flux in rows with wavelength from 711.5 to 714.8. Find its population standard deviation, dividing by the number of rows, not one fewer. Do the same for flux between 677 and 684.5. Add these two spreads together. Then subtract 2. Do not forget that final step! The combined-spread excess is -0.9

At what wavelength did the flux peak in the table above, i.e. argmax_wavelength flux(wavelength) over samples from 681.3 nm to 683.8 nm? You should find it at 683.377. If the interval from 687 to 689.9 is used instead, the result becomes 687.797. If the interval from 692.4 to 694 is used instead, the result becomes 692.884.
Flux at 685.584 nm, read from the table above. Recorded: 18.9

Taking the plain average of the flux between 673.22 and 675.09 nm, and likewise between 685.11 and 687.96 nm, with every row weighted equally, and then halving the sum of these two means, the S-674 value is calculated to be 19.3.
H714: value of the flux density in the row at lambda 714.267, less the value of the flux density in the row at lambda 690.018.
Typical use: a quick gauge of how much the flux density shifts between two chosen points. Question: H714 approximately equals -1.3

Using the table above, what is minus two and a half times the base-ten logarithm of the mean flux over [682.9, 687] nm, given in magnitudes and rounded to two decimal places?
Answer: -3.22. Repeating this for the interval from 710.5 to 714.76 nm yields -3.19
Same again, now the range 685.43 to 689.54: -3.22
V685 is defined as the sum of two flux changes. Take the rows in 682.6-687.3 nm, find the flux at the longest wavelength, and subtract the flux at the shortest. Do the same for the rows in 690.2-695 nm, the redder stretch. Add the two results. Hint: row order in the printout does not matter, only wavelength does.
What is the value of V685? -1.0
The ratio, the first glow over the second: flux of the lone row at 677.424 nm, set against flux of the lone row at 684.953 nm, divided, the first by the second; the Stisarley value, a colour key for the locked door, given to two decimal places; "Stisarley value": 0.90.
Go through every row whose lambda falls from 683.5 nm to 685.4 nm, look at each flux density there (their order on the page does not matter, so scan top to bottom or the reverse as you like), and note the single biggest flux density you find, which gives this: 20.4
